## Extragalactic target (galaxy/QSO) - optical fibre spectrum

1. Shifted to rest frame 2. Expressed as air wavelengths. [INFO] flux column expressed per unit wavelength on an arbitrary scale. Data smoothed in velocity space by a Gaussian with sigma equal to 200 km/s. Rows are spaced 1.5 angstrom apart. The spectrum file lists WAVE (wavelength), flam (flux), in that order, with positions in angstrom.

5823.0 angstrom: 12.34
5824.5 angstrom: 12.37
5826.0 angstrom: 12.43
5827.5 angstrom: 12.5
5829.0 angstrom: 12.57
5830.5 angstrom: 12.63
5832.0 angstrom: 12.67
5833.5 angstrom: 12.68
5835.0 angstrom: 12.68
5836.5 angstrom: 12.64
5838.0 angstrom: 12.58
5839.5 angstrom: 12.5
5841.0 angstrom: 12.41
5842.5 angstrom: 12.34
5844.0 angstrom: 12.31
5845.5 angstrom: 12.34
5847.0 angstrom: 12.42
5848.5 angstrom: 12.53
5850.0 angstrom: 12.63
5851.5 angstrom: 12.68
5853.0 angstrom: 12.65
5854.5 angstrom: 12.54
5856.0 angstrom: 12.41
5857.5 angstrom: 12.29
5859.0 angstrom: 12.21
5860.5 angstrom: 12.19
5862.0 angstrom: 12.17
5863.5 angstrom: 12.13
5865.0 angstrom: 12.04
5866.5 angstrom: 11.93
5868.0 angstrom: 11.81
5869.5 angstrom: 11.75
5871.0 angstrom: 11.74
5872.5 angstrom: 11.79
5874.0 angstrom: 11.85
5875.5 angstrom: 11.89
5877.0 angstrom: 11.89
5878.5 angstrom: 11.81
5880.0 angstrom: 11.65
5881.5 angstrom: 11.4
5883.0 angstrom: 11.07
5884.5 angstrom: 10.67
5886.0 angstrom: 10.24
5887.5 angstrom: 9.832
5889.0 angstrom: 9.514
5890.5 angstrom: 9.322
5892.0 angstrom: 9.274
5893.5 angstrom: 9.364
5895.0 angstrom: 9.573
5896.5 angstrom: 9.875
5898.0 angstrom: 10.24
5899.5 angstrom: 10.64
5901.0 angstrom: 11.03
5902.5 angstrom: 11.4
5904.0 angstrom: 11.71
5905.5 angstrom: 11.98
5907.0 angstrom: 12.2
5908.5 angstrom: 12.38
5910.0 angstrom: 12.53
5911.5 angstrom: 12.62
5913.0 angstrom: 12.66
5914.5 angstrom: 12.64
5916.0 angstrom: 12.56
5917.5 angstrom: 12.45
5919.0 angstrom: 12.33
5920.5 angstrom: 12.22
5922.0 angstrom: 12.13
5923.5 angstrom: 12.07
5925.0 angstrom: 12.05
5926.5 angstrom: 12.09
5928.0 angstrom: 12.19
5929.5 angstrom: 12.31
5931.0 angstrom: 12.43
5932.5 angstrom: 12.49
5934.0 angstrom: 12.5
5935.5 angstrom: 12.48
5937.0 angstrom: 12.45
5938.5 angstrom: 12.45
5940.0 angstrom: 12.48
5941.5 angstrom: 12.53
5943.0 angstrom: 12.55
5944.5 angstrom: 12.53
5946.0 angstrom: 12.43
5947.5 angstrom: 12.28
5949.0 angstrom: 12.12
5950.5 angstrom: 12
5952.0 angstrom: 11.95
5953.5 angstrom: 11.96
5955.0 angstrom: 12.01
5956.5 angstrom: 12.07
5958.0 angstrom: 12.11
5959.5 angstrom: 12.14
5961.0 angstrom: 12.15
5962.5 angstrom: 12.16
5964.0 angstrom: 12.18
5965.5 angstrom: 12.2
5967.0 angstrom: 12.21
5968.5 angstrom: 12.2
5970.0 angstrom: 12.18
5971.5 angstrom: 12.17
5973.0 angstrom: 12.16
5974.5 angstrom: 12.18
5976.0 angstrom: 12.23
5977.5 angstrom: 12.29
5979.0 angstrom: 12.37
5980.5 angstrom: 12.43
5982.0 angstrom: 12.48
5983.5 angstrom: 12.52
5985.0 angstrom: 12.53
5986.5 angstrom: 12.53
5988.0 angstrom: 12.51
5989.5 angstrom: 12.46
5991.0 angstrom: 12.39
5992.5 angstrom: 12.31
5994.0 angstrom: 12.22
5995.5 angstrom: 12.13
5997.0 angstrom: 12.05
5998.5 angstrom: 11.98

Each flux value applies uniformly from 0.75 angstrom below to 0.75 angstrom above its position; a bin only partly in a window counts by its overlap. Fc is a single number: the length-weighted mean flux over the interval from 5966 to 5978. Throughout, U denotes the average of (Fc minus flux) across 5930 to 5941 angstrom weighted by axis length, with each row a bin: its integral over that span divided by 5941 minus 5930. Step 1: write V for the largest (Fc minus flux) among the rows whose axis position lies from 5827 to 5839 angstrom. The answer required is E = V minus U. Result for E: -0.03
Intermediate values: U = -0.27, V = -0.3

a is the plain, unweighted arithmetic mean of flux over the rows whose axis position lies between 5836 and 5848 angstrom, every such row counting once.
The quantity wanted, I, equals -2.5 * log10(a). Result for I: -2.737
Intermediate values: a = 12.4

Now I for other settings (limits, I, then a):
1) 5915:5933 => -2.723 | 12.3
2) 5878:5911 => -2.584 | 10.8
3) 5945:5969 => -2.710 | 12.1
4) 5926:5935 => -2.728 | 12.3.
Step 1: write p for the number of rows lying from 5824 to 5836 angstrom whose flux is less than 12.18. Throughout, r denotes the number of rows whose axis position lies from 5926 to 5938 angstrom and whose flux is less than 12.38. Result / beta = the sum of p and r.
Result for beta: 3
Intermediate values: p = 0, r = 3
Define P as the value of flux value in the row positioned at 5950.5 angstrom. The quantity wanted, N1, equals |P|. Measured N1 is 12.0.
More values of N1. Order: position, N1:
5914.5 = 12.6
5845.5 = 12.3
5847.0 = 12.4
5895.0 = 9.6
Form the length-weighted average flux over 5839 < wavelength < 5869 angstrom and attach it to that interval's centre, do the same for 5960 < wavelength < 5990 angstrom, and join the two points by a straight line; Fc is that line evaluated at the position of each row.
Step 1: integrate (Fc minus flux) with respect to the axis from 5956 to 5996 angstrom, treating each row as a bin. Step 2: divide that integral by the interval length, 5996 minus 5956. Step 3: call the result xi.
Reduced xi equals 0.02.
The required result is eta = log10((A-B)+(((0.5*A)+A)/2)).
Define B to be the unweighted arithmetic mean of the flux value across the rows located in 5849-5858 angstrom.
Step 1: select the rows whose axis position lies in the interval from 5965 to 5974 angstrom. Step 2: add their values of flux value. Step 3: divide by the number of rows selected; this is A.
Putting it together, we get 0.94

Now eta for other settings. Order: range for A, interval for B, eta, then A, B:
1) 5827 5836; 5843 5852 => 0.98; 12.6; 12.5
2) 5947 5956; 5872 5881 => 0.97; 12.1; 11.8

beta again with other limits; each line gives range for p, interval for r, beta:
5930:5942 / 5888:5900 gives 8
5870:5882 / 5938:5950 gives 10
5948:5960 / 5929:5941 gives 9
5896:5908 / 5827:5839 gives 7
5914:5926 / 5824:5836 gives 4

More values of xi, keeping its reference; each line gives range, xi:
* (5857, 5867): 0.18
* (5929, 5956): -0.02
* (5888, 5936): 0.72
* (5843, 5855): -0.19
